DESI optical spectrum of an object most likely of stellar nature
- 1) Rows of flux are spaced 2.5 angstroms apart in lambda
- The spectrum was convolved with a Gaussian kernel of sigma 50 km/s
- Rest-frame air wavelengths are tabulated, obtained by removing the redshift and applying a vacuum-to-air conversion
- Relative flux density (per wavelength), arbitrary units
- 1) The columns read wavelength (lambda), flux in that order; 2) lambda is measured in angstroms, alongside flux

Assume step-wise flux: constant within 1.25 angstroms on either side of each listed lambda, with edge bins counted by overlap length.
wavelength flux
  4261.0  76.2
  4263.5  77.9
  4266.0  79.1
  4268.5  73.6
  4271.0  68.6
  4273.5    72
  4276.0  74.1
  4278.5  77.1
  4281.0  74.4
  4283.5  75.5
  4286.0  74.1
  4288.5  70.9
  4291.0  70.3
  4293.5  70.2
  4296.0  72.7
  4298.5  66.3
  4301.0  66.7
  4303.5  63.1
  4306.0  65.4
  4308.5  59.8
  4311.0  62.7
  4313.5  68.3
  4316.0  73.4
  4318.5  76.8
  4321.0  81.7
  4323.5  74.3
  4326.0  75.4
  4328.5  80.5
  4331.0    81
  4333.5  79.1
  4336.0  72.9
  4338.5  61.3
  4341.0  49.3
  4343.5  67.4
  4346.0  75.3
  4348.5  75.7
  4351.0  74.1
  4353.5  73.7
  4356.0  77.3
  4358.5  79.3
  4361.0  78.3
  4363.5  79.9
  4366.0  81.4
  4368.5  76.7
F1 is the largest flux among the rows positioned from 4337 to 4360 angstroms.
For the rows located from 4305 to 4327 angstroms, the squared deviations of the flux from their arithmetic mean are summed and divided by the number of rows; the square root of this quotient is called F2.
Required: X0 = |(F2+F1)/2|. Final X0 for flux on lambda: 43.1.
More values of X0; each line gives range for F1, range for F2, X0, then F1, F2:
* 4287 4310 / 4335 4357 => 40.6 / 72.7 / 8.6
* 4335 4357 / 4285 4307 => 40.4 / 77.3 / 3.4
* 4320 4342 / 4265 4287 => 42.3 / 81.7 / 2.8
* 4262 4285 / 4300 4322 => 43.0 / 79.1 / 6.8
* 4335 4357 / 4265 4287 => 40.1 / 77.3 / 2.8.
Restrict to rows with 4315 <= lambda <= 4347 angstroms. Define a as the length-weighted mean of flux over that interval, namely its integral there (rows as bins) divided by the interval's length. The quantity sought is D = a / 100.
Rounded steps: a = 72.9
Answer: 0.729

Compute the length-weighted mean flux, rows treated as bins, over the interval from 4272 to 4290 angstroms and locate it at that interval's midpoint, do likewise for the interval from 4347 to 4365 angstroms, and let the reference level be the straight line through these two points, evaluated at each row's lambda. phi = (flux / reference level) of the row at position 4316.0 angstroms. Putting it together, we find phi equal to 0.97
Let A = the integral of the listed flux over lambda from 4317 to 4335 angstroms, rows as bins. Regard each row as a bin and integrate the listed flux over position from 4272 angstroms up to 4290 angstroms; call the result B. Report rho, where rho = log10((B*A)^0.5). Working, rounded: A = 1409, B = 1330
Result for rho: 3.14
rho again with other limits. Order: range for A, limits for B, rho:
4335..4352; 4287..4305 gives 3.08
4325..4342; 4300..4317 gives 3.07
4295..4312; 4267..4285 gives 3.08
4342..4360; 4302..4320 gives 3.10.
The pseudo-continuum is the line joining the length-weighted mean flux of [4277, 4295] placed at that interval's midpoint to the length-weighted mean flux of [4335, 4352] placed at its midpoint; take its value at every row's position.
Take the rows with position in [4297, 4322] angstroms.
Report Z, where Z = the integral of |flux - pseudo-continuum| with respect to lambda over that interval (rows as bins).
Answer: 168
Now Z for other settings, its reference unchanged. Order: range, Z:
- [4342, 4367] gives 239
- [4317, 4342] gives 228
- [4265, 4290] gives 56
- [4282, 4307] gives 87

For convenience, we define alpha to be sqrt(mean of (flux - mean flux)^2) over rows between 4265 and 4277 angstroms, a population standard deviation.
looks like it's 3.4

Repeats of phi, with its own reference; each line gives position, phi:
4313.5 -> 0.91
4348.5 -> 0.99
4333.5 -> 1.04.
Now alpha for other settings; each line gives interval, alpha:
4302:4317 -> 4.4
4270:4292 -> 2.6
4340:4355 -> 9.3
